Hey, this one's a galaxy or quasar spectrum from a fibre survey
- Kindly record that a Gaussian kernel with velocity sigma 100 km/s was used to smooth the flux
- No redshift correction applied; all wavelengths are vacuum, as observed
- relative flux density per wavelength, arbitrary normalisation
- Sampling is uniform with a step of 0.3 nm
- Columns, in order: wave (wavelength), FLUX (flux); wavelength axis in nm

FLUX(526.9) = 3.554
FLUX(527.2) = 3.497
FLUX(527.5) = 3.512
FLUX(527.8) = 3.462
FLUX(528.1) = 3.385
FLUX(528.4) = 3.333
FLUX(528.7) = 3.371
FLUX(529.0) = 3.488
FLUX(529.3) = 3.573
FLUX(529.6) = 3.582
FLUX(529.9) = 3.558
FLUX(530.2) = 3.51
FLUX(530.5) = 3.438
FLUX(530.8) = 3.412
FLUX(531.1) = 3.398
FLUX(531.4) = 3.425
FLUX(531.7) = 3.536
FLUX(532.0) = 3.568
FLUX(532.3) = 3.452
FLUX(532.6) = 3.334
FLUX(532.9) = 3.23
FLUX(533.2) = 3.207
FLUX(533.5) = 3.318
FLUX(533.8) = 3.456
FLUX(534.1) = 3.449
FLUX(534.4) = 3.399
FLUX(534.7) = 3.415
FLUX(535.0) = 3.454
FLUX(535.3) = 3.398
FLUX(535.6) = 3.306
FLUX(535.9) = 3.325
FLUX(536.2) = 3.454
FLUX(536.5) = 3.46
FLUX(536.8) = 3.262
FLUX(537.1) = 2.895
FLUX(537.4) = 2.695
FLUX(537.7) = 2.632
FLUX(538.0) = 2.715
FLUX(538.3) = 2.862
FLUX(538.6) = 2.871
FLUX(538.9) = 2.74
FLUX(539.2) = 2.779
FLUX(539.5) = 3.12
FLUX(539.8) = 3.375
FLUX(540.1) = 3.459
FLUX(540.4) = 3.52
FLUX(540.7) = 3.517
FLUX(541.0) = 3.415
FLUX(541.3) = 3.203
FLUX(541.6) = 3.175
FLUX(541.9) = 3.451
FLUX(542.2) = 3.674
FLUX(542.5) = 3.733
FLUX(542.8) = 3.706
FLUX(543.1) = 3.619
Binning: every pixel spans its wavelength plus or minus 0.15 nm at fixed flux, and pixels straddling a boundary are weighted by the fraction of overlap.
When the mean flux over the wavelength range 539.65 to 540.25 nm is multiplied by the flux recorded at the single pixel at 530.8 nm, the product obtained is 11.7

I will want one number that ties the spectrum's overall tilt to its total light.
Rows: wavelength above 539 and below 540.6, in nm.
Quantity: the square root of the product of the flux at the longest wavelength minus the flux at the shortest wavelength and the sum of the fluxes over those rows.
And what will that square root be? 3.5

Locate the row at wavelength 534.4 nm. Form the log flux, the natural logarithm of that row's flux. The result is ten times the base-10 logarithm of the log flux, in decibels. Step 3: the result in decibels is 0.876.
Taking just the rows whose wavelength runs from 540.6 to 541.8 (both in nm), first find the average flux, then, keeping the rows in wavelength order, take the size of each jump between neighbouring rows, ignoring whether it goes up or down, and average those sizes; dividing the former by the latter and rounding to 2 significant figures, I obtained 29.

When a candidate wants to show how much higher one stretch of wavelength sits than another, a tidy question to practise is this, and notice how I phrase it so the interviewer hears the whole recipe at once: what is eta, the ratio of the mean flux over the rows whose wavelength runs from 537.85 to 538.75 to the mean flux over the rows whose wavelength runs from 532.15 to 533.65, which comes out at 0.85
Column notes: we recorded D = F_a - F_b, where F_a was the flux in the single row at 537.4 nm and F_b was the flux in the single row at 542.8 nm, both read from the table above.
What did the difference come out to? -1.01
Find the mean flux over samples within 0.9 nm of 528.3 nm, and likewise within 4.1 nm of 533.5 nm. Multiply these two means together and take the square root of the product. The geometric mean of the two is 3.40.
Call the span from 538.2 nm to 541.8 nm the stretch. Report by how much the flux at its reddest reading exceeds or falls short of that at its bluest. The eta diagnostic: 0.31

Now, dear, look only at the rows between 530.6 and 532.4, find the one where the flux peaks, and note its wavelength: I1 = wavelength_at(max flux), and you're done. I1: 532.0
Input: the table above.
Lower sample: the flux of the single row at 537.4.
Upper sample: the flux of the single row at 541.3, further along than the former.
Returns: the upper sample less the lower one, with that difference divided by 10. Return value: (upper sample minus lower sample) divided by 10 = 0.05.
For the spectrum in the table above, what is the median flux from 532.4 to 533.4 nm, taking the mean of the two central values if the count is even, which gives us 3.23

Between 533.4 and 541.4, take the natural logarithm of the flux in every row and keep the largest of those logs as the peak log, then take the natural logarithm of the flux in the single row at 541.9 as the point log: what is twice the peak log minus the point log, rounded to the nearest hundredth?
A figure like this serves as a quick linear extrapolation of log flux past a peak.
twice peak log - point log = 1.28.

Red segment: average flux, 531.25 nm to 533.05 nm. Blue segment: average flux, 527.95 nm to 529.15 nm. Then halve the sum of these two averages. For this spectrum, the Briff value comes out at 3.41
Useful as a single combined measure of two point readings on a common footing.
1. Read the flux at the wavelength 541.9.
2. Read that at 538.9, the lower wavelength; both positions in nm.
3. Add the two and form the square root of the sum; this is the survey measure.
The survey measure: 2.49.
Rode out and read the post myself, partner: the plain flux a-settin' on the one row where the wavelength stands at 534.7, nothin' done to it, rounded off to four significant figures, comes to 3.415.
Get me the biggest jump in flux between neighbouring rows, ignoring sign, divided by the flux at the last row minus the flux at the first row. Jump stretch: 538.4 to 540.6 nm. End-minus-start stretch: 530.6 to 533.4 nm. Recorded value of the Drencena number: -1.7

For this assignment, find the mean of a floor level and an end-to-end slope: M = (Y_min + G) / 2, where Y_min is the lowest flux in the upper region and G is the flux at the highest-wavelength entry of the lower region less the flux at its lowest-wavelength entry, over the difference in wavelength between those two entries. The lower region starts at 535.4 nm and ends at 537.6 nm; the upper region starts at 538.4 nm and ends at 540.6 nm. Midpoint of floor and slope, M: 1.2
